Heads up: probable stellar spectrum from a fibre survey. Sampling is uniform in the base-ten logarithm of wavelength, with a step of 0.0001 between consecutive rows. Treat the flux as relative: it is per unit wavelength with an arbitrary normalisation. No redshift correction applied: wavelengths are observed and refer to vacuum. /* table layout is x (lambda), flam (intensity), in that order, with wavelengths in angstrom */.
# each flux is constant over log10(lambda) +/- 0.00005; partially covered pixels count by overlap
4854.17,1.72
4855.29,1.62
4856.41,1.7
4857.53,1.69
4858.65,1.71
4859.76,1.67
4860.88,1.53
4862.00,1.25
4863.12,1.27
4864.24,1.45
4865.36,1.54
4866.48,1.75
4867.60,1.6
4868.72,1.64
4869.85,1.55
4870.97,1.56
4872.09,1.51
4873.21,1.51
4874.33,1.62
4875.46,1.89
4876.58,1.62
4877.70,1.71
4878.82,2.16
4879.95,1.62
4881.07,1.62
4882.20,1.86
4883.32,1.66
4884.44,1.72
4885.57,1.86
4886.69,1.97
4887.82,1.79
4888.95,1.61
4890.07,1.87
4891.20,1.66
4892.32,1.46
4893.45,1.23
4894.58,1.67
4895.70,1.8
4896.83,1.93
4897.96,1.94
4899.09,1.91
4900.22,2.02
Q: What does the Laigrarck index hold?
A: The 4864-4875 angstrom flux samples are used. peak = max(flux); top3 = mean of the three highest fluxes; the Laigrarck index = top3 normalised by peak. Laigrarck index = 0.954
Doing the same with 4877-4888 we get 0.924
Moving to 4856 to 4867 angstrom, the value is 0.983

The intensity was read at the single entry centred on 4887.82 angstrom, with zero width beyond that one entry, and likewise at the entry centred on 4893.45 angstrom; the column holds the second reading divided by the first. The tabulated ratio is 0.69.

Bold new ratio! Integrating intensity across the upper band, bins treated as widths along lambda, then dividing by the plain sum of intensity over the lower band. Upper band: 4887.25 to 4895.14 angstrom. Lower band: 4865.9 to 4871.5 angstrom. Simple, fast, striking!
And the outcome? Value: 1.6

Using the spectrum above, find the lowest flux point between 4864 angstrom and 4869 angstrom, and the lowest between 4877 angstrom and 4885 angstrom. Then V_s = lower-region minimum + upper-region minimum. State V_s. 3.1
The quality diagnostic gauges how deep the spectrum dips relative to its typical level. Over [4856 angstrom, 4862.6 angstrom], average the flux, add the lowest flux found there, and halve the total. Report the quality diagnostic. 1.42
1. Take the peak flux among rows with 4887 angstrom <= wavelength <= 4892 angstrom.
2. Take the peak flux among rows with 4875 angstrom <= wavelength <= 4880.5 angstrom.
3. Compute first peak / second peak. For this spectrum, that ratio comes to 0.87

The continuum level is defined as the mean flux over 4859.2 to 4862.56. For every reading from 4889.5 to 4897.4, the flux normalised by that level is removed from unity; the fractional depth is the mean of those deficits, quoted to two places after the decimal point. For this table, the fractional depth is -0.12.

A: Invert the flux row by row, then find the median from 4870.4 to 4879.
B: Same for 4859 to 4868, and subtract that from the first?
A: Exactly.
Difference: -0.034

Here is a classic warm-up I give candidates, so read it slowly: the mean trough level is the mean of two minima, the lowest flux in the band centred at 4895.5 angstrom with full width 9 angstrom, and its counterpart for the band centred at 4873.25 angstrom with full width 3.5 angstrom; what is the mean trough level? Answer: 1.37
